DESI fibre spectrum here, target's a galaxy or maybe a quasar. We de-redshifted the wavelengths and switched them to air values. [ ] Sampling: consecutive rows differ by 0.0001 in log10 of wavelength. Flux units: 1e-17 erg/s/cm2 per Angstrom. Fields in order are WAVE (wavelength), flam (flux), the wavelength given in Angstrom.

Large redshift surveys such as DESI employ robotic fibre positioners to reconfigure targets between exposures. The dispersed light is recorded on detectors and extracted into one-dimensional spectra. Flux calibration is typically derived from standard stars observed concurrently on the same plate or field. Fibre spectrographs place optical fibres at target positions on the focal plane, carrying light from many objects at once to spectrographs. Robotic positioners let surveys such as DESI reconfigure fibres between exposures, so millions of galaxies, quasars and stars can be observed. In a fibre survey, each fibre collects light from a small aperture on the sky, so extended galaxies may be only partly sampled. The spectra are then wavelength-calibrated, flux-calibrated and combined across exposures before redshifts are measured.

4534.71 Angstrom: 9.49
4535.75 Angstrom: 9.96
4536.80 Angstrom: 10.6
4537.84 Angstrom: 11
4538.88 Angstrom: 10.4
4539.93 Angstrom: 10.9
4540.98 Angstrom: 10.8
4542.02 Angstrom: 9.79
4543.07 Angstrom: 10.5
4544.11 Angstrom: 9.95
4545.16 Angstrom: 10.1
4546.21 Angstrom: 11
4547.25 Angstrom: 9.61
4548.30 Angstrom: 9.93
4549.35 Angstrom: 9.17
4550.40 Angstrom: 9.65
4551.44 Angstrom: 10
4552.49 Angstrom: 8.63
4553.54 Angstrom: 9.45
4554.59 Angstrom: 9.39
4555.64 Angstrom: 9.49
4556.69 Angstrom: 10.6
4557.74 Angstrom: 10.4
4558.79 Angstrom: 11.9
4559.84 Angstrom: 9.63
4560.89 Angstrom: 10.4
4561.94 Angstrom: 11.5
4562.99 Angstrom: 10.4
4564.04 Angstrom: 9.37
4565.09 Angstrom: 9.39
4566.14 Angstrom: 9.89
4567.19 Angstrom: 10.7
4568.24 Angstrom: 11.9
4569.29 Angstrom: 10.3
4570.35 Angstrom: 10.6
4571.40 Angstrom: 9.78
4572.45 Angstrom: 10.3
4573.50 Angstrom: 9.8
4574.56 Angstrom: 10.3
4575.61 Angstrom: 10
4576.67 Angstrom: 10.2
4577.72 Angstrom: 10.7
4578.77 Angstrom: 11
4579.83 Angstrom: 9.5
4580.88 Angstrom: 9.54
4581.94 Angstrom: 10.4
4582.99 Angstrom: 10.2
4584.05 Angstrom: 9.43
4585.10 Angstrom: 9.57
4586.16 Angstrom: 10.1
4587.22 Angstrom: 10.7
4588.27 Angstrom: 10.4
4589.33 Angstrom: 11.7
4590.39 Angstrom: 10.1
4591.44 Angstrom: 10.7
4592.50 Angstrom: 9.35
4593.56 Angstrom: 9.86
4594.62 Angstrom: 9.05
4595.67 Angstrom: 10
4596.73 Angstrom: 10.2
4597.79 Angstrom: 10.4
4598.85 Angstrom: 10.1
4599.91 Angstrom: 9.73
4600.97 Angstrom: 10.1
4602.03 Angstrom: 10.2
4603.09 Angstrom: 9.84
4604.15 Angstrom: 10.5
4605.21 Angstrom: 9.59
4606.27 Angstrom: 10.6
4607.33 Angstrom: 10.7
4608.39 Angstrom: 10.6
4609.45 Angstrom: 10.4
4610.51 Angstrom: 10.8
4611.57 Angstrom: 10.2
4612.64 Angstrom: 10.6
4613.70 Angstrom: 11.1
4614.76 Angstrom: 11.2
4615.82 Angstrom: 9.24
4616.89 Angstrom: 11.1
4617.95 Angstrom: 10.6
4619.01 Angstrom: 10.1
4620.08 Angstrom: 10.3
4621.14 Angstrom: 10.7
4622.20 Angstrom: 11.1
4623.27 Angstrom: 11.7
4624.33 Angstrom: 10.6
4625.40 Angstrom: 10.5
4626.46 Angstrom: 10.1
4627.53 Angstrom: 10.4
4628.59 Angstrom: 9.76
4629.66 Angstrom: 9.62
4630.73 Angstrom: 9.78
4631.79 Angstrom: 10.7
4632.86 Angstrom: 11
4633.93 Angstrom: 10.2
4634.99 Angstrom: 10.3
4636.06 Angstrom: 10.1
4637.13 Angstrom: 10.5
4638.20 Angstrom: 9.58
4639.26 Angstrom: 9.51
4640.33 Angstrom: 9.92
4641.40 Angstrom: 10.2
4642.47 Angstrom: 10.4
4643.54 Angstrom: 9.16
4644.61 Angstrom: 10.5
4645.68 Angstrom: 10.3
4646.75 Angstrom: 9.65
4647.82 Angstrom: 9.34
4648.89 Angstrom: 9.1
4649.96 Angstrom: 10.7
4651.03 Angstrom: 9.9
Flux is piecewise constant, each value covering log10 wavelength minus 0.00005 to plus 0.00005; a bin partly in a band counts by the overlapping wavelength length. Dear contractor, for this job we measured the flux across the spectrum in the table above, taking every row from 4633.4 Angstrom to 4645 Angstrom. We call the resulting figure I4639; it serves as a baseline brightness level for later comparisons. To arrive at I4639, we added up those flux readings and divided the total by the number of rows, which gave 10.0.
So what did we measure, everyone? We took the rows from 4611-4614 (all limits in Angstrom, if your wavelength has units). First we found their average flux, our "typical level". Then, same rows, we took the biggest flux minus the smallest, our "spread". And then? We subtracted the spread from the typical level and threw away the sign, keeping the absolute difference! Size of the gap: 9.7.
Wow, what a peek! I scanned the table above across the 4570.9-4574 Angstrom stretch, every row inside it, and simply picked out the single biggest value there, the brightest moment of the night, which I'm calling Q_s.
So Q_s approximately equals 10.3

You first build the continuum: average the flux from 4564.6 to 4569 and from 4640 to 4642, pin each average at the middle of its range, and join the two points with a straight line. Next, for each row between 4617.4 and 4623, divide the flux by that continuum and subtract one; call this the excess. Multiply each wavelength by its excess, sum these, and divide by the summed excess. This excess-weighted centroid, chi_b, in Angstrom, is 4621.0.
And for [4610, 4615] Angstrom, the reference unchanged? 4613.3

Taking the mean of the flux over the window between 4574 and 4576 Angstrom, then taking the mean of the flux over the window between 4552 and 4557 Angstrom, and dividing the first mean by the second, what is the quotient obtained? 1.07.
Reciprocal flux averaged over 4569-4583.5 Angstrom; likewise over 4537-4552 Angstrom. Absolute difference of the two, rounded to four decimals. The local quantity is 0.0000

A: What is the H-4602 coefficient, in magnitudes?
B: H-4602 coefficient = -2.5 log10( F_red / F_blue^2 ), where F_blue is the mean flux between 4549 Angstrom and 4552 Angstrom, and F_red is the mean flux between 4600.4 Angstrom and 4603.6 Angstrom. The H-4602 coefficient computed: 2.41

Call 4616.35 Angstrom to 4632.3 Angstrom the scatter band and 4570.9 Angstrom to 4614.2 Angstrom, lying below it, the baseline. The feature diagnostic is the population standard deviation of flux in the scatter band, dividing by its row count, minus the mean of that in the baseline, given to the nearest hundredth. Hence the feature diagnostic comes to -9.66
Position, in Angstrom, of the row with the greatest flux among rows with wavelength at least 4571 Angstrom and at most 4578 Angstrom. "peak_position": 4577.72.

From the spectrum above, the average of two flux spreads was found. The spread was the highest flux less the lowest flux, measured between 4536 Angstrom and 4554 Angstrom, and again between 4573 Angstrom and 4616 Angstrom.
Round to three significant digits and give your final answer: 2.51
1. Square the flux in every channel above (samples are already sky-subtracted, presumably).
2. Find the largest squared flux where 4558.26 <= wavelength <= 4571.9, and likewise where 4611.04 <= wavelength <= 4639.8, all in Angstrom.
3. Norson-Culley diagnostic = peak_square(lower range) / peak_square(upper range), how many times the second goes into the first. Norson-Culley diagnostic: 1.03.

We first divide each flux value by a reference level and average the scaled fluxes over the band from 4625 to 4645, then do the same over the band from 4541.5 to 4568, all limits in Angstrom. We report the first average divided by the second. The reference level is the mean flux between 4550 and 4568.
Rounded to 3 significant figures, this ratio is 1.01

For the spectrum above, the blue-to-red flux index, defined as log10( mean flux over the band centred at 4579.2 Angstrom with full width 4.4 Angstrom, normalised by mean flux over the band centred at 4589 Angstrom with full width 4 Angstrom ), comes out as -0.022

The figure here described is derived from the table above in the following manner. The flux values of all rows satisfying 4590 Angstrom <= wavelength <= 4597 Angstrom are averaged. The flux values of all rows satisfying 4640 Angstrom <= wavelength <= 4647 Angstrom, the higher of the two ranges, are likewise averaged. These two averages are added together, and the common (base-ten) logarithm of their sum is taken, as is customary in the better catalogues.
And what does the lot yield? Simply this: 1.30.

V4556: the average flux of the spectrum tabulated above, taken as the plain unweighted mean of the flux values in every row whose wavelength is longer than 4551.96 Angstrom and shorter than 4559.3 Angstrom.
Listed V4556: 10.0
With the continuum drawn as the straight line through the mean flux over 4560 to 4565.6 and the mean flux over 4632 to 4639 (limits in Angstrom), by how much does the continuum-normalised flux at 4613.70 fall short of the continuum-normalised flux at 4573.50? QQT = -0.12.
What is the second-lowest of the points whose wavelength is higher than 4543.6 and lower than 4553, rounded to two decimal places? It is 9.17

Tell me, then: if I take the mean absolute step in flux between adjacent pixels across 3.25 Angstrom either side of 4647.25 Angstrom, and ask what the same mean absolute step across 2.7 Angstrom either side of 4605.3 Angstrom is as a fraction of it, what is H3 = 1.12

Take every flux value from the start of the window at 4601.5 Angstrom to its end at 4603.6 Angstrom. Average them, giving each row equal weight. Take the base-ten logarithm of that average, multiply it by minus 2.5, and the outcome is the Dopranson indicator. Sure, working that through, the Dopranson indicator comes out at -2.50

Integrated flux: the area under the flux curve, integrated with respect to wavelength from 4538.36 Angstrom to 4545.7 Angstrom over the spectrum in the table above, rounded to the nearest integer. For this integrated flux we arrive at 76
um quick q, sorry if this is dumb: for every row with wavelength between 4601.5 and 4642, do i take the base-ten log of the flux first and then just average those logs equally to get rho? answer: 1.02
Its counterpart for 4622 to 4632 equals 1.02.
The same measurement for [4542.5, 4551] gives 1.00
